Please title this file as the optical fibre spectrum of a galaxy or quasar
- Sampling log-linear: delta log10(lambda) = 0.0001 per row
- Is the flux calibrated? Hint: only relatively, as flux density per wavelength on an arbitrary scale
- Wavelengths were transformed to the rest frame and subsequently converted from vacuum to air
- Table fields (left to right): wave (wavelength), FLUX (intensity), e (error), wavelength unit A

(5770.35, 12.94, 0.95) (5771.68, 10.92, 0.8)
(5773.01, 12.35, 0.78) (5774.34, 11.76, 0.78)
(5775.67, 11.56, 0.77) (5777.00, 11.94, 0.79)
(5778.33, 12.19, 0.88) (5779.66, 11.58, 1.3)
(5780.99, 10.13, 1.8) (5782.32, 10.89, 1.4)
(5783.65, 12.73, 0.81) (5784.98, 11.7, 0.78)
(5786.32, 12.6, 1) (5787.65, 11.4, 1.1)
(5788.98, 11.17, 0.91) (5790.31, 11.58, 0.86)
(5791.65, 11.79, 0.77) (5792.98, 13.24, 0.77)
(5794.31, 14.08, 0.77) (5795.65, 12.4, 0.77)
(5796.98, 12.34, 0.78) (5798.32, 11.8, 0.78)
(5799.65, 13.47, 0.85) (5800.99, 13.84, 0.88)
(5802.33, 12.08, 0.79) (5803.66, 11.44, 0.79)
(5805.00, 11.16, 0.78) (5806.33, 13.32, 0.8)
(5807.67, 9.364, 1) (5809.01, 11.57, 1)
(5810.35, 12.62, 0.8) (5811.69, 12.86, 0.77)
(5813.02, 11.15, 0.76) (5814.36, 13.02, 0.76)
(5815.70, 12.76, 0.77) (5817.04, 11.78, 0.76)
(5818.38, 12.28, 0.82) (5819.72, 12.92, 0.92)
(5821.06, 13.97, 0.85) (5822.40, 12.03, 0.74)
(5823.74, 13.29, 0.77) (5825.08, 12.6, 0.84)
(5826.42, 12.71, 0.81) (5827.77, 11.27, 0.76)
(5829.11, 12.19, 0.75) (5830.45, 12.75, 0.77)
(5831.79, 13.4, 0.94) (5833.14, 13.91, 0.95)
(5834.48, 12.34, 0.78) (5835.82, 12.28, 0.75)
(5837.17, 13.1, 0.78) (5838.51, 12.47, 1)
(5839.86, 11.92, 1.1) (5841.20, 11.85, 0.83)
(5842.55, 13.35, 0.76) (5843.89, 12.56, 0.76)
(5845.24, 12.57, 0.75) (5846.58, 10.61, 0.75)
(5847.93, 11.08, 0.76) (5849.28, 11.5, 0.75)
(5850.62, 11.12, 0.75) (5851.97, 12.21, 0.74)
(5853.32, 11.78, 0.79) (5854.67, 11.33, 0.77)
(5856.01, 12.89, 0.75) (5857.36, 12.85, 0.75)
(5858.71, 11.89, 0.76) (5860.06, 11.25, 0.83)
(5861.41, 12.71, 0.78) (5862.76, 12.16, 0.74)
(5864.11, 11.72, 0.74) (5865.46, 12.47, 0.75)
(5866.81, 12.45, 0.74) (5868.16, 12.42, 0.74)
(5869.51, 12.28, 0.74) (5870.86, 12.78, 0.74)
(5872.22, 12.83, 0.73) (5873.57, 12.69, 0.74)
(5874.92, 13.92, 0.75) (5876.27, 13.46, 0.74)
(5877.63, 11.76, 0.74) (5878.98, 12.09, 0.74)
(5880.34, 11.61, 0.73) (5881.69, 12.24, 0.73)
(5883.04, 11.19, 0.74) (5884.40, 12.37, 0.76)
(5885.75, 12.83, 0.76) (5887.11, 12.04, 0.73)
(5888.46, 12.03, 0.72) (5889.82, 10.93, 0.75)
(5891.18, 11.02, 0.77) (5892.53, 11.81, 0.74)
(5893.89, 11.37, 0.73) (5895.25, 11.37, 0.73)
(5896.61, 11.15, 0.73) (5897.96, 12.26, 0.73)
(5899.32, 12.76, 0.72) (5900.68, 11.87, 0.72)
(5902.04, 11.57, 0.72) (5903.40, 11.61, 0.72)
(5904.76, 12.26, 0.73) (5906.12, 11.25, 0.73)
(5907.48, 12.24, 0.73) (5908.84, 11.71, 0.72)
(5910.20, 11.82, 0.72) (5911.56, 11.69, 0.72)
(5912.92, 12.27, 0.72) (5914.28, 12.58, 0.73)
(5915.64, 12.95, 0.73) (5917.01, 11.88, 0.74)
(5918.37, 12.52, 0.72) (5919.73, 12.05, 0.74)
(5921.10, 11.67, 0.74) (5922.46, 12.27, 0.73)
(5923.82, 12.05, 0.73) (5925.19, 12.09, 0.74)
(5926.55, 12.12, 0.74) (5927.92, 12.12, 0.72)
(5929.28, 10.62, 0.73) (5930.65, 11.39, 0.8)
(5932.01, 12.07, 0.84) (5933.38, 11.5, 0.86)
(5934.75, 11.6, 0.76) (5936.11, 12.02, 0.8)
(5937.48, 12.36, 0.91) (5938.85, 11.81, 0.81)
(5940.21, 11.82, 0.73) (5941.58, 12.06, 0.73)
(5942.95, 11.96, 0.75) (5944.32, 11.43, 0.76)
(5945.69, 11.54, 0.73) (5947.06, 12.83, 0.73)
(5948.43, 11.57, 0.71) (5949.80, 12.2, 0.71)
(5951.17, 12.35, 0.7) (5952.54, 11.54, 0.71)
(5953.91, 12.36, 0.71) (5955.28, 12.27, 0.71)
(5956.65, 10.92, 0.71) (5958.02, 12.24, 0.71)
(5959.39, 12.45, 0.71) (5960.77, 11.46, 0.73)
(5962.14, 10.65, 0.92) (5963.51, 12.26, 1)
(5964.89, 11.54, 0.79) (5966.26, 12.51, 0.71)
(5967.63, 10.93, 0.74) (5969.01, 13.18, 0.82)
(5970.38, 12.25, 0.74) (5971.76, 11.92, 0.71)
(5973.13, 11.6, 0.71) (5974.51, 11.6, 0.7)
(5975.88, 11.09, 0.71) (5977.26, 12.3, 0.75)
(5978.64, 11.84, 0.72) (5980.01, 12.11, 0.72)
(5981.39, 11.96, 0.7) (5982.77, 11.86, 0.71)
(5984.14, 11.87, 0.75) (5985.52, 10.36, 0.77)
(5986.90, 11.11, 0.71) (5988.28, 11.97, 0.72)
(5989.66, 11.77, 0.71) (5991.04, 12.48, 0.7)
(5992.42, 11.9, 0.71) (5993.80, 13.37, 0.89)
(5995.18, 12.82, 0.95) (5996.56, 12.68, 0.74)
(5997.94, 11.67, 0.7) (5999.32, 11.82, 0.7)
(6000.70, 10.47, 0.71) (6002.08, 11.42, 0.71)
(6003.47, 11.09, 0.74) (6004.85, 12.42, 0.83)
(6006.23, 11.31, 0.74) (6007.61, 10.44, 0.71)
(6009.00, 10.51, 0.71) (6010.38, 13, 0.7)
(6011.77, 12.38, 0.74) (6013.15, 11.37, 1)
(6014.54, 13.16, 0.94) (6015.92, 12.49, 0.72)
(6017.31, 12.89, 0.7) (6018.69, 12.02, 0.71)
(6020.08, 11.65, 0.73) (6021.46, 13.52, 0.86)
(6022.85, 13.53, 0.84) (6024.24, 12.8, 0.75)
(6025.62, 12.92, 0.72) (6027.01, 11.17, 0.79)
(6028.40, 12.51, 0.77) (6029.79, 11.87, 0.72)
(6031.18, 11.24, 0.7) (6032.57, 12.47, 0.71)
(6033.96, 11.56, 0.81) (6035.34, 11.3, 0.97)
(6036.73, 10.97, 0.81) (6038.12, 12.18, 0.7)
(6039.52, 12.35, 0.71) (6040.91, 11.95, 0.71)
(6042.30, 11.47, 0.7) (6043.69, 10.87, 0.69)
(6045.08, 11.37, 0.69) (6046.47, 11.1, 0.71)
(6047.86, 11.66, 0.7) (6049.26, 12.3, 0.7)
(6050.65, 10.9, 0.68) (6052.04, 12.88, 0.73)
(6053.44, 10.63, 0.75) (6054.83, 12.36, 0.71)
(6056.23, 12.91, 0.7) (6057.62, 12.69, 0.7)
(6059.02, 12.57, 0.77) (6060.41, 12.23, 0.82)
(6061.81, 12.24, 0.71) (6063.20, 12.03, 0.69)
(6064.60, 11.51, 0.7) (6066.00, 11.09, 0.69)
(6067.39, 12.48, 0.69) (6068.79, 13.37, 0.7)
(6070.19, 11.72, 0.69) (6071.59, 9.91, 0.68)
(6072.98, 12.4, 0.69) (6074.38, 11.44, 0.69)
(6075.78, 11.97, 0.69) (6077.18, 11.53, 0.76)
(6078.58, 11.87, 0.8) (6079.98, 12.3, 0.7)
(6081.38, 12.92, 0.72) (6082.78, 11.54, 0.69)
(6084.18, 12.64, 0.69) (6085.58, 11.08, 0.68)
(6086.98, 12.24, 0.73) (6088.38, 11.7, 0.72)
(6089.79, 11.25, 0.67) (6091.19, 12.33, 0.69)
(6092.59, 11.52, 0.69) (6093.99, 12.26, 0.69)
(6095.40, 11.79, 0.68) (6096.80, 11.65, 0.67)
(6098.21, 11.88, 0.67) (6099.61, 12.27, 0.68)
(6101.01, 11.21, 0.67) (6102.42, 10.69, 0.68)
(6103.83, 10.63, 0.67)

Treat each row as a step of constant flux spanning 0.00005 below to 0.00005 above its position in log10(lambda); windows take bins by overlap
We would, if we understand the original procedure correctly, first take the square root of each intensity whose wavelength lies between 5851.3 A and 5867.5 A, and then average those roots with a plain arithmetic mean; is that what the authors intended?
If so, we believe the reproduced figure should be 3.48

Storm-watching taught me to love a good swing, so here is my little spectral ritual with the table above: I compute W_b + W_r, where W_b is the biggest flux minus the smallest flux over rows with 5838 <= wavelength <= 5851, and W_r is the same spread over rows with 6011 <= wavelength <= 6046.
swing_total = 5.4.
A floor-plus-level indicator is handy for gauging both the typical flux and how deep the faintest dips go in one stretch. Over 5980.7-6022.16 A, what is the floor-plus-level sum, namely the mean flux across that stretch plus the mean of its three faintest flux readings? 22.3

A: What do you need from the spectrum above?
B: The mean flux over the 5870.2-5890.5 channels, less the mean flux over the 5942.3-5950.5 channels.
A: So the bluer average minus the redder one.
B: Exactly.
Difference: 0.40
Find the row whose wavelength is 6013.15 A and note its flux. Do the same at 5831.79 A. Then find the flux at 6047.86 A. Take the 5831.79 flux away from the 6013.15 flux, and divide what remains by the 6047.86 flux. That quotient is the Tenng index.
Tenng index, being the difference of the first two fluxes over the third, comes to -0.17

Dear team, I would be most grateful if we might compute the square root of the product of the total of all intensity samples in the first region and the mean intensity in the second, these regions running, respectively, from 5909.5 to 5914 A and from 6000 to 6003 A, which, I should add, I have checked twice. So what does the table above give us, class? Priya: 19.8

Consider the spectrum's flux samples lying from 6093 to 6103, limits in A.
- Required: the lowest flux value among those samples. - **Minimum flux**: 10.69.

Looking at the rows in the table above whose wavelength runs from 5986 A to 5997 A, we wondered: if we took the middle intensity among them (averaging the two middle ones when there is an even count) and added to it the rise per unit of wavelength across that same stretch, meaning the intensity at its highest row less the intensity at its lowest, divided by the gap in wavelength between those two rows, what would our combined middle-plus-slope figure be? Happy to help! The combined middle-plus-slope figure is 12.4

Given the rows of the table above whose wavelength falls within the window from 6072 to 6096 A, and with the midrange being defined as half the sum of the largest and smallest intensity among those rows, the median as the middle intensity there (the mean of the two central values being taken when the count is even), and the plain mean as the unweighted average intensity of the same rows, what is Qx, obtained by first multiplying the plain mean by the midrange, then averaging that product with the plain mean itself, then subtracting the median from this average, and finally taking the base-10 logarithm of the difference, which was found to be 1.82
